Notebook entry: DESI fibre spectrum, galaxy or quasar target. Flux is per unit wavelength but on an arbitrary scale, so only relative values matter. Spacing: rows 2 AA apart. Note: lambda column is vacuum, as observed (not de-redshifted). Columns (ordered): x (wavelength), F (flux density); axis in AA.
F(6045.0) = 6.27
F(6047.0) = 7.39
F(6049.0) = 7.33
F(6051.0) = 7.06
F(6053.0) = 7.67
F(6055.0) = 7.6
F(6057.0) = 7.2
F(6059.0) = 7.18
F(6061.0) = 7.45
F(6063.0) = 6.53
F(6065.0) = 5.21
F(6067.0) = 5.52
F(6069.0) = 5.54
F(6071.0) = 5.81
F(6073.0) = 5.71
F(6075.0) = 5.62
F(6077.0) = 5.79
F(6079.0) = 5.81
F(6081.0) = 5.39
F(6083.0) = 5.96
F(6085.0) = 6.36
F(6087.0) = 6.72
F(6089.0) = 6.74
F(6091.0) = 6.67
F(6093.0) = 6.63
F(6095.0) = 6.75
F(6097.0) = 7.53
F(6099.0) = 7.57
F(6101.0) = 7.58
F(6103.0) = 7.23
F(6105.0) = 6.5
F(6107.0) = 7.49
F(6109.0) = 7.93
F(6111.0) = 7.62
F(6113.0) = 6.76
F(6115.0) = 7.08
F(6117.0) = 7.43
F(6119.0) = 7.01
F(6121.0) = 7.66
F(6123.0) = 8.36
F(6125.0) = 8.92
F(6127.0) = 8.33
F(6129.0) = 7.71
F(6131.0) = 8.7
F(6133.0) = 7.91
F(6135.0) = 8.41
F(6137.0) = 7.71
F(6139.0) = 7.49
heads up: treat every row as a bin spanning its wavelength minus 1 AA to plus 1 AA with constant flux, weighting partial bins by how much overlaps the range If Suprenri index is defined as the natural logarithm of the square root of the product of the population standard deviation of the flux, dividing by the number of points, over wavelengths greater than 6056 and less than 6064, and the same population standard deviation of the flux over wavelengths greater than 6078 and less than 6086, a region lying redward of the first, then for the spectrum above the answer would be -1.1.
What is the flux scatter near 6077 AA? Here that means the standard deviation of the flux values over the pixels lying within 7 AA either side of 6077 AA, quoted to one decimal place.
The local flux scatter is 0.2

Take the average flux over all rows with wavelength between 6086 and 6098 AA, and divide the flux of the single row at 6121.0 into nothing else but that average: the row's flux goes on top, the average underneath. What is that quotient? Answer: 1.12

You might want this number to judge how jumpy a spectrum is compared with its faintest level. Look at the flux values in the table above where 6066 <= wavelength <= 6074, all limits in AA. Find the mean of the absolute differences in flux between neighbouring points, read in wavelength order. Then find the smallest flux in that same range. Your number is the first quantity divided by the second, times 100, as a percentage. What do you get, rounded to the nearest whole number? 2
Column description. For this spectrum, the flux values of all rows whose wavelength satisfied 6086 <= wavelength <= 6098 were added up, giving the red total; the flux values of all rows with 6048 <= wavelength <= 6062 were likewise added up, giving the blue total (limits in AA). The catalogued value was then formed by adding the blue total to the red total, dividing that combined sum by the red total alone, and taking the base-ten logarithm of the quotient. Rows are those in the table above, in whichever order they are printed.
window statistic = 0.35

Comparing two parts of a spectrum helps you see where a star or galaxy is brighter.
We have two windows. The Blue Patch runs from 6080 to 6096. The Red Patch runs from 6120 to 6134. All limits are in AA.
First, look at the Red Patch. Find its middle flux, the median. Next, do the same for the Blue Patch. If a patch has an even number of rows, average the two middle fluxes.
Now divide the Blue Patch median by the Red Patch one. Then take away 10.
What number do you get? -9.20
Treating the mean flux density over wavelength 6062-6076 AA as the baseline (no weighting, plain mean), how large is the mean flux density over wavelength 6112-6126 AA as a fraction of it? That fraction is 1.33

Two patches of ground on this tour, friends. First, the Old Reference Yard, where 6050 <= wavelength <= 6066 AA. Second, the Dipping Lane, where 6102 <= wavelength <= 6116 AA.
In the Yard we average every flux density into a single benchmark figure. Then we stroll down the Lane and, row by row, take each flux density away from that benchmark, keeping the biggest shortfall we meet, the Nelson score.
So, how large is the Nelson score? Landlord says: 0.5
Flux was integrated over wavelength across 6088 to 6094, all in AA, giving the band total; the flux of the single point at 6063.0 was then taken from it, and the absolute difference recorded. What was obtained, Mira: 34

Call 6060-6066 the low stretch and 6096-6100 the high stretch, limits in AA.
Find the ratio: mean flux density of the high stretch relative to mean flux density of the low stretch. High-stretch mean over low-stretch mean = 1.18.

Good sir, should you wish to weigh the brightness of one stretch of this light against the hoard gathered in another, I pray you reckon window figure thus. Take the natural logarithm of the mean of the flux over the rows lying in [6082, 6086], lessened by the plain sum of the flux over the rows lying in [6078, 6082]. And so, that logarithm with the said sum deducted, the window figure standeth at -9.4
